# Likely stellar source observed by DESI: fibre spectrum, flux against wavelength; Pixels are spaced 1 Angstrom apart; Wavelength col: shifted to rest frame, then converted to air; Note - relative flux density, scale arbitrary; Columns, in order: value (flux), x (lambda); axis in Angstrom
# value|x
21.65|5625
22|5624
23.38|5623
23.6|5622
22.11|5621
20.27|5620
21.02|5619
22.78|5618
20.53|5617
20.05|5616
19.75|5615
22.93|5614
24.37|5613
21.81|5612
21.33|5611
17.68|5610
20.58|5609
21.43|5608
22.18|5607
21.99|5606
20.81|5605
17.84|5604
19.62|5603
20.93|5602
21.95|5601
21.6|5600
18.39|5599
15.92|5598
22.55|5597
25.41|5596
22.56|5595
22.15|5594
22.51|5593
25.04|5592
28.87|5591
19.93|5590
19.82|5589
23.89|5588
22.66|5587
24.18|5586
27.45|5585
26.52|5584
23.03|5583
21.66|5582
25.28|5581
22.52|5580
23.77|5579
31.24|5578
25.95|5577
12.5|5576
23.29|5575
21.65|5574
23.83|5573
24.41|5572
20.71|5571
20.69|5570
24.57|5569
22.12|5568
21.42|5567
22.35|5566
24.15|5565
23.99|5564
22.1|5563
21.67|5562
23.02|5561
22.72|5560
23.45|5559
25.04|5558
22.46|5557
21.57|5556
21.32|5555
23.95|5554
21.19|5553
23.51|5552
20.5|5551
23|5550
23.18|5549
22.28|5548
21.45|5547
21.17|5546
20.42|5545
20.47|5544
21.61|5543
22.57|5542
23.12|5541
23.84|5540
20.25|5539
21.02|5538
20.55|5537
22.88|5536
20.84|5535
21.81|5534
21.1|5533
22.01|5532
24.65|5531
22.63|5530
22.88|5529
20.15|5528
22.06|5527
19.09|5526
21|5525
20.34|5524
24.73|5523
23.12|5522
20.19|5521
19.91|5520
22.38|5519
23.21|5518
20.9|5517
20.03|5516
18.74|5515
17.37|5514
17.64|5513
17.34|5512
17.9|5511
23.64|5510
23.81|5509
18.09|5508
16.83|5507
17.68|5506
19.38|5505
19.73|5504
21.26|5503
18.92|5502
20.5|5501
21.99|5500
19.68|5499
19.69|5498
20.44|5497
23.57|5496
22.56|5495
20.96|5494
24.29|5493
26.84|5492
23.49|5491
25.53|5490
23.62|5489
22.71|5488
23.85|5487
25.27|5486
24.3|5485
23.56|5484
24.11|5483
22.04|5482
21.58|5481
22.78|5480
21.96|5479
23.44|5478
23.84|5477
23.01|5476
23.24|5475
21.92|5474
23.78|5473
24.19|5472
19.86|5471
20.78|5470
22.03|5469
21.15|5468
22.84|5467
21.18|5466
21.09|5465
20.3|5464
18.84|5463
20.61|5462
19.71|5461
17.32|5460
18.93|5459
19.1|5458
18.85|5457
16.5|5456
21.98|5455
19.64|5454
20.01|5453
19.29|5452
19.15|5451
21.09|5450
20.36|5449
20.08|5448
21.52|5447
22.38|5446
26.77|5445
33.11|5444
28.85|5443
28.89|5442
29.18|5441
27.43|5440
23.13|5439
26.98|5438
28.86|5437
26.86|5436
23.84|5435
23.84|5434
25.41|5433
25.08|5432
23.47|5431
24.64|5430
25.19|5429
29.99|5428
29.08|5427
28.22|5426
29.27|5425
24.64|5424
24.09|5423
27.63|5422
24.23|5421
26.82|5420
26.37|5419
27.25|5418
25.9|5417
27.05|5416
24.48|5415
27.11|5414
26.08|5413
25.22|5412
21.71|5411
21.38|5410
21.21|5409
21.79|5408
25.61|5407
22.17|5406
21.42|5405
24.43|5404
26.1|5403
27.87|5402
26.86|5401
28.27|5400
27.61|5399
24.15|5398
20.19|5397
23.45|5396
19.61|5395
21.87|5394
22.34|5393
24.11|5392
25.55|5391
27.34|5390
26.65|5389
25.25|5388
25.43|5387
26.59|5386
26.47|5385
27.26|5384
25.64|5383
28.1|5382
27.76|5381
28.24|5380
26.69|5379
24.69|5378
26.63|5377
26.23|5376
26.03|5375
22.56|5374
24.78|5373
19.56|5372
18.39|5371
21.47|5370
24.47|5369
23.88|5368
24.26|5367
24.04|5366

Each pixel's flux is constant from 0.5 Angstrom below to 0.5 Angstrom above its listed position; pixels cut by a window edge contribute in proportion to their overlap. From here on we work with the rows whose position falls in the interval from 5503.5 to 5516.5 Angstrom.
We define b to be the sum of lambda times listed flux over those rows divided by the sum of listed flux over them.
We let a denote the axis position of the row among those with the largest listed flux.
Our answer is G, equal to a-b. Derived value -1.0 Angstrom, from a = 5509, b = 5510.0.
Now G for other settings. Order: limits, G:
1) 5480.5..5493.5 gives 4.9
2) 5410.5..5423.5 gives 4.9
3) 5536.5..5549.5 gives -3.0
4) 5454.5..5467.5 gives 5.8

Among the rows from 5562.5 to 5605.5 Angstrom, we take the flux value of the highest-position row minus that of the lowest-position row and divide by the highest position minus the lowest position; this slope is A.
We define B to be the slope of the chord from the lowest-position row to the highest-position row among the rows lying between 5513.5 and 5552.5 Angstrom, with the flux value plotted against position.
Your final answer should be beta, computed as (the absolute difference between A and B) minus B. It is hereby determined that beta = 0.0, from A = 0.0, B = 0.2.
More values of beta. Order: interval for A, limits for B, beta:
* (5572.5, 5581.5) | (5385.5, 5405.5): 0.7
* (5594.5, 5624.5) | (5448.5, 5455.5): 0.0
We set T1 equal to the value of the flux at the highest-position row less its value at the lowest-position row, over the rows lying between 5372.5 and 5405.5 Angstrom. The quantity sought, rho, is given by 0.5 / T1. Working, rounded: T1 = -3.4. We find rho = -0.1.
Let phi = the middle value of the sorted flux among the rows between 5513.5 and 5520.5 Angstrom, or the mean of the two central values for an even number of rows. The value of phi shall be 20.0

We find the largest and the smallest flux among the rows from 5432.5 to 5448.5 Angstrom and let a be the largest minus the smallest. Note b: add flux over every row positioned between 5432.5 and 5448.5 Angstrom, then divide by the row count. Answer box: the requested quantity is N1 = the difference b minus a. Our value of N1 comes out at 13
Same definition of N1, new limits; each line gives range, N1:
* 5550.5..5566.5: 18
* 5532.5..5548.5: 18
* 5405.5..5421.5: 19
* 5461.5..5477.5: 16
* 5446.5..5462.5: 14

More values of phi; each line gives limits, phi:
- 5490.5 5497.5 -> 23.5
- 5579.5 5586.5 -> 24.2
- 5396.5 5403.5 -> 26.9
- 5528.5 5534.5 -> 22.3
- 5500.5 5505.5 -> 19.7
